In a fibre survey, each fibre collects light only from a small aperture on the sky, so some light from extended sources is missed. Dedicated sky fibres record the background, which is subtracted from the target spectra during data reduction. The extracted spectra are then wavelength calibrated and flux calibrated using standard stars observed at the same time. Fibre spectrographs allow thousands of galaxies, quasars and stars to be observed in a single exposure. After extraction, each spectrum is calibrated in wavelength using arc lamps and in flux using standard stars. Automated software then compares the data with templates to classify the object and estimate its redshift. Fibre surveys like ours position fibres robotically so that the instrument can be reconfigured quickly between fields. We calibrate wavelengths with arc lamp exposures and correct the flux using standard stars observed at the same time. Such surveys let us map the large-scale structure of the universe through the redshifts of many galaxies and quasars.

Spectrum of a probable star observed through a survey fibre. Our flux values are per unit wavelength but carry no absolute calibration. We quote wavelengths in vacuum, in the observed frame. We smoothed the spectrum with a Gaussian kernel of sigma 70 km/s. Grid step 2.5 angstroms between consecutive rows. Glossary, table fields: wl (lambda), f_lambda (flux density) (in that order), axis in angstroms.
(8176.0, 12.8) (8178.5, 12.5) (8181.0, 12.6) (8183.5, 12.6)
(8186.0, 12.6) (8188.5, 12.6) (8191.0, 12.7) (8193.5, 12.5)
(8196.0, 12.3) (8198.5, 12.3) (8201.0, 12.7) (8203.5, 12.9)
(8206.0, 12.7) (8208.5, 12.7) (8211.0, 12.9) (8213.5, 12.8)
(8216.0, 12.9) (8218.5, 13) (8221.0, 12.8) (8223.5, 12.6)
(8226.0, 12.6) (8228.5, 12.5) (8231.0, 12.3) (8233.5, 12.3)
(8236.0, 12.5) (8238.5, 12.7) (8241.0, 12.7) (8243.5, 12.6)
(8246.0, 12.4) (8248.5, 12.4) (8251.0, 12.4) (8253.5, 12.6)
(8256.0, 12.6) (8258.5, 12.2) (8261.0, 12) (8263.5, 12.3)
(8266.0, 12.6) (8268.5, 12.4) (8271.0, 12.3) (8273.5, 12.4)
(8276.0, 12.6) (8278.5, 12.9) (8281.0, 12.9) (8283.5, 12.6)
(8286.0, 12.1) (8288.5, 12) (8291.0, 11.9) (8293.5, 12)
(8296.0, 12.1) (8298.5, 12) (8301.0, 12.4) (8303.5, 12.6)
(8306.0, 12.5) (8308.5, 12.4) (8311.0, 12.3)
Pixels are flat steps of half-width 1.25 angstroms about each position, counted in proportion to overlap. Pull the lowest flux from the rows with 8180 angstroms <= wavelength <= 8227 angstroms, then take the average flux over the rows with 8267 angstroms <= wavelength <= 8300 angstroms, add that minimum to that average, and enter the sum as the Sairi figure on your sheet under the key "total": 24.6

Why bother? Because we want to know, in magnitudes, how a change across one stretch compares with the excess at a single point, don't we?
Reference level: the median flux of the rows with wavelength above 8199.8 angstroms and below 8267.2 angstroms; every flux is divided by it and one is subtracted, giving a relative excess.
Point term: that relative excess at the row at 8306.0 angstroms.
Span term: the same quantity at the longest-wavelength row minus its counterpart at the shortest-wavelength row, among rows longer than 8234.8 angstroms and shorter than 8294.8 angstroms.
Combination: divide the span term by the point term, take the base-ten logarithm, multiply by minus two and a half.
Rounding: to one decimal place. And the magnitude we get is -1.7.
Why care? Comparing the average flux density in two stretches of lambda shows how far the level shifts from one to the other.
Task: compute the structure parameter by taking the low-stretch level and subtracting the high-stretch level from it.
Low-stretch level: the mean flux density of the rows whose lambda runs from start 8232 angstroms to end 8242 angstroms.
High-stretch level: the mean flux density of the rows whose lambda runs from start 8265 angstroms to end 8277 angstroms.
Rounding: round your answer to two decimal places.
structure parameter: 0.09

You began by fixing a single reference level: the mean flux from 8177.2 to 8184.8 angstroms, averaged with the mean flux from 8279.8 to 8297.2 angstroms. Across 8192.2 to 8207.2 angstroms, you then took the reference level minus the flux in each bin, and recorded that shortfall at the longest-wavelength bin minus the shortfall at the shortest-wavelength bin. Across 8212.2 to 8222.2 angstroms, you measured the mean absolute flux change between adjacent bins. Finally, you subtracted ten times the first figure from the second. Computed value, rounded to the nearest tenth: 2.1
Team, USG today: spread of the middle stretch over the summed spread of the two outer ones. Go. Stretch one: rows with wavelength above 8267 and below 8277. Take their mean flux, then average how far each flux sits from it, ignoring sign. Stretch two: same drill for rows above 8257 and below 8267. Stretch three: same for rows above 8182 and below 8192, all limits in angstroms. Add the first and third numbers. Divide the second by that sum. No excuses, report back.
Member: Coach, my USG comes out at 1.4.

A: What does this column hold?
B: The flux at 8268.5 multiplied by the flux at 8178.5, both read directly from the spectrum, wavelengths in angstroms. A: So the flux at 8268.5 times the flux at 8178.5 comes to 155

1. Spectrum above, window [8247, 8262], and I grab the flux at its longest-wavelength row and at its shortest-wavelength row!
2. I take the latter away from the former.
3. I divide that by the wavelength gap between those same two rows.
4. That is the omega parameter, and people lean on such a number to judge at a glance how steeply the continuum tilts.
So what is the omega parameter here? -0.03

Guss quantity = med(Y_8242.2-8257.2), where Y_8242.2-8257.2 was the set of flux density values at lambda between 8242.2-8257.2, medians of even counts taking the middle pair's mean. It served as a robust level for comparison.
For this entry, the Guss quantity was 12.50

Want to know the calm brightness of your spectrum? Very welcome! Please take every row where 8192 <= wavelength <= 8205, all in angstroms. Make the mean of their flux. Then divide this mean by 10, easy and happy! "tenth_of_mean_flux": 1.25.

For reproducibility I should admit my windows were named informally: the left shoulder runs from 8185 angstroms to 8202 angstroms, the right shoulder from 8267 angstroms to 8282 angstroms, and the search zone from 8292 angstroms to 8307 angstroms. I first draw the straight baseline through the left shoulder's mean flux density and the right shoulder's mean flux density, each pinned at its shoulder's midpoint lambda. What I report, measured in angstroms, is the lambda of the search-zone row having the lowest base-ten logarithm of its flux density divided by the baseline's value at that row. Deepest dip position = 8298.5 angstroms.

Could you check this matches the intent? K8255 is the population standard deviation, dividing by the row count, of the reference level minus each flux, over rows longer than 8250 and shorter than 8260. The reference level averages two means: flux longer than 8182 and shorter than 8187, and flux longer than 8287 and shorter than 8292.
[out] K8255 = 0.166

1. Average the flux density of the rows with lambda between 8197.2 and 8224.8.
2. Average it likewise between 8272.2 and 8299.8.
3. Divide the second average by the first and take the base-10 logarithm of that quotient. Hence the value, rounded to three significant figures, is -0.0151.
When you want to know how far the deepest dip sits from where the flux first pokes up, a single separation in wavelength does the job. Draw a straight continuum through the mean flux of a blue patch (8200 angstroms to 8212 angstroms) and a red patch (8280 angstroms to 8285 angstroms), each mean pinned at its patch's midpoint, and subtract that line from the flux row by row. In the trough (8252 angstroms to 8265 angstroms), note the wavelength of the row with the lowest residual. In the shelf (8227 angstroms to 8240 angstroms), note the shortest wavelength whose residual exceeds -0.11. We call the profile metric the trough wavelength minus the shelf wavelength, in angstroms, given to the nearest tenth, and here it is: 22.5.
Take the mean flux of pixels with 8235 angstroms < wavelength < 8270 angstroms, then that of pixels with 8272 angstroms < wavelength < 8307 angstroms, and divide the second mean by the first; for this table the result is 0.992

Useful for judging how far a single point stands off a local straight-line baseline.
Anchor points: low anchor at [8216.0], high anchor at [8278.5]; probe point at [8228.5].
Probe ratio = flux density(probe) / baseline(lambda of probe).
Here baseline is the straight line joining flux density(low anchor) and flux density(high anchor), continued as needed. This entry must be 0.97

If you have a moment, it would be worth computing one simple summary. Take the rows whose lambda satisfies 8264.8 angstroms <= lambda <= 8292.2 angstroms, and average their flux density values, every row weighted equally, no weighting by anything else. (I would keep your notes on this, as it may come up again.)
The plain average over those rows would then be 12.43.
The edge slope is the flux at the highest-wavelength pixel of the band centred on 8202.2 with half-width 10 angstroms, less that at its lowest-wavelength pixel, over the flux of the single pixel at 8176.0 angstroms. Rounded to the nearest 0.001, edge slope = 0.031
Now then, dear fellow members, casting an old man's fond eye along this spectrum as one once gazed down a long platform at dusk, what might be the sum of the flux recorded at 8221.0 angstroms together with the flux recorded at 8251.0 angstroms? 25.2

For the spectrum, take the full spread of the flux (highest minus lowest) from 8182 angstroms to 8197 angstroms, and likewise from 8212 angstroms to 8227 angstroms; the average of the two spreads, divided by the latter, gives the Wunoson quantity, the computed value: 1.00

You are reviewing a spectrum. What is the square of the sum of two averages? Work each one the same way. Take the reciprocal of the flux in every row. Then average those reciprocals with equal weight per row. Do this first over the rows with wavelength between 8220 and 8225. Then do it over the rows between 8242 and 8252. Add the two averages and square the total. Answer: 0.0253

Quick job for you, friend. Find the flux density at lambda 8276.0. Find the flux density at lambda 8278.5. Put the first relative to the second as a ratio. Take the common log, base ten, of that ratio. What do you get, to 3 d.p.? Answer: -0.010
